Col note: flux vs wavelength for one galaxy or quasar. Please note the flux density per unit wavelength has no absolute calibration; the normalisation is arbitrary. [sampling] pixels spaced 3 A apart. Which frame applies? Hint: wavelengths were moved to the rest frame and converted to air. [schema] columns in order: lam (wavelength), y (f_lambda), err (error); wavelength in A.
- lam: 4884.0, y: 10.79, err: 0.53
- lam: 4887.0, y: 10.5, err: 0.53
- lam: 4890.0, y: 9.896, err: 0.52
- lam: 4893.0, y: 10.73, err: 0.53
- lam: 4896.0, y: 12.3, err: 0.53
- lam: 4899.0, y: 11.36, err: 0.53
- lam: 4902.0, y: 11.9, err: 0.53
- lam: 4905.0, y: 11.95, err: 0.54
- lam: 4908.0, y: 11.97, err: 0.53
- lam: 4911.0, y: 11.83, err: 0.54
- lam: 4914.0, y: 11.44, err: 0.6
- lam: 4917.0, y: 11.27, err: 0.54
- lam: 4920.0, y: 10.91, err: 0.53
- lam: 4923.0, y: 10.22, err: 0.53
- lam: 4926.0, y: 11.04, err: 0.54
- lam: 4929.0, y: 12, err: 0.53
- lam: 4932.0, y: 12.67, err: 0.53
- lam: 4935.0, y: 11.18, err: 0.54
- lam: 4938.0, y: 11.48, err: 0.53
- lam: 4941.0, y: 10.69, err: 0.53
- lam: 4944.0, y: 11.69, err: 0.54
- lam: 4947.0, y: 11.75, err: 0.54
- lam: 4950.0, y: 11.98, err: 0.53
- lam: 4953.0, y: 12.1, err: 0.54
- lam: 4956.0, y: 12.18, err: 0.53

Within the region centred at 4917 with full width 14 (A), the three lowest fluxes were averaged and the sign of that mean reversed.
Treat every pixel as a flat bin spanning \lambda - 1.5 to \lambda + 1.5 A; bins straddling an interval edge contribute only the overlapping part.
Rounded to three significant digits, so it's -10.8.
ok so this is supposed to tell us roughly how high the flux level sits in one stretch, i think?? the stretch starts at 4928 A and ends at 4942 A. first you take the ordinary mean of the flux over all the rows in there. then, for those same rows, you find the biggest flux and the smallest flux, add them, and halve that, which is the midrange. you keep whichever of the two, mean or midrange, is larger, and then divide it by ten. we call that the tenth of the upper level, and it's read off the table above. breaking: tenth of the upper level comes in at 1.168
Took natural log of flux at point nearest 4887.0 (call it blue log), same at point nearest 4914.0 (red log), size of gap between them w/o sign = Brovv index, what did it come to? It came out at 0.09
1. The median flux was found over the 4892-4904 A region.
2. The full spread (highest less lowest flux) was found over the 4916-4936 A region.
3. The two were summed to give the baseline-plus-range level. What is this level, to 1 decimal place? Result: 14.1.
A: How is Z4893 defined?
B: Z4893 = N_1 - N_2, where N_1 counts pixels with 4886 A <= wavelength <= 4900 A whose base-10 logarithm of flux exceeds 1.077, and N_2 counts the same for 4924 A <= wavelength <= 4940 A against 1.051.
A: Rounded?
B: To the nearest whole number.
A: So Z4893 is -2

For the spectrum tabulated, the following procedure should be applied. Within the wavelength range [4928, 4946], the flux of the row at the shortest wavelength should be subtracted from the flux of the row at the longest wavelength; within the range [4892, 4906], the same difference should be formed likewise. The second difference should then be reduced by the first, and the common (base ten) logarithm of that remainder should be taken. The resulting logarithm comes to 0.18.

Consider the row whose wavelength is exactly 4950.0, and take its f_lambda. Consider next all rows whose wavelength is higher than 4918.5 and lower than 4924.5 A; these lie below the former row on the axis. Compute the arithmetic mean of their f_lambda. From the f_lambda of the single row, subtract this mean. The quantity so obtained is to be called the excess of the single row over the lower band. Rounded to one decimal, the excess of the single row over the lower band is 1.4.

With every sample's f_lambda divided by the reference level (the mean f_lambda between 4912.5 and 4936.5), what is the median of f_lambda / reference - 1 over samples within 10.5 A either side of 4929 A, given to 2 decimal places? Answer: -0.01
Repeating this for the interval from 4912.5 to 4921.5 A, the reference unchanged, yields -0.01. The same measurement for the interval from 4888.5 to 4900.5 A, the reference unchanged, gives -0.03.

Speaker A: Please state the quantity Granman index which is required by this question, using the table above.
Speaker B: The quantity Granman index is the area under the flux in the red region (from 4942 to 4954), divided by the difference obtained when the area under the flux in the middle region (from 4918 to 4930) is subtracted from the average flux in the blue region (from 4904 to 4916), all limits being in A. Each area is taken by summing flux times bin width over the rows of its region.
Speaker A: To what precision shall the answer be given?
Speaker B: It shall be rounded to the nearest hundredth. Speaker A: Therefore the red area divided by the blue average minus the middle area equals -1.18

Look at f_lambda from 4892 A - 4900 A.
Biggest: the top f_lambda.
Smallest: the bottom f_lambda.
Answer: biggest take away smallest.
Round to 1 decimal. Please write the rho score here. 1.6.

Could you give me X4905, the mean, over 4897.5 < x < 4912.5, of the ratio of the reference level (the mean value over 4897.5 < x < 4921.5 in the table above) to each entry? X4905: 0.98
